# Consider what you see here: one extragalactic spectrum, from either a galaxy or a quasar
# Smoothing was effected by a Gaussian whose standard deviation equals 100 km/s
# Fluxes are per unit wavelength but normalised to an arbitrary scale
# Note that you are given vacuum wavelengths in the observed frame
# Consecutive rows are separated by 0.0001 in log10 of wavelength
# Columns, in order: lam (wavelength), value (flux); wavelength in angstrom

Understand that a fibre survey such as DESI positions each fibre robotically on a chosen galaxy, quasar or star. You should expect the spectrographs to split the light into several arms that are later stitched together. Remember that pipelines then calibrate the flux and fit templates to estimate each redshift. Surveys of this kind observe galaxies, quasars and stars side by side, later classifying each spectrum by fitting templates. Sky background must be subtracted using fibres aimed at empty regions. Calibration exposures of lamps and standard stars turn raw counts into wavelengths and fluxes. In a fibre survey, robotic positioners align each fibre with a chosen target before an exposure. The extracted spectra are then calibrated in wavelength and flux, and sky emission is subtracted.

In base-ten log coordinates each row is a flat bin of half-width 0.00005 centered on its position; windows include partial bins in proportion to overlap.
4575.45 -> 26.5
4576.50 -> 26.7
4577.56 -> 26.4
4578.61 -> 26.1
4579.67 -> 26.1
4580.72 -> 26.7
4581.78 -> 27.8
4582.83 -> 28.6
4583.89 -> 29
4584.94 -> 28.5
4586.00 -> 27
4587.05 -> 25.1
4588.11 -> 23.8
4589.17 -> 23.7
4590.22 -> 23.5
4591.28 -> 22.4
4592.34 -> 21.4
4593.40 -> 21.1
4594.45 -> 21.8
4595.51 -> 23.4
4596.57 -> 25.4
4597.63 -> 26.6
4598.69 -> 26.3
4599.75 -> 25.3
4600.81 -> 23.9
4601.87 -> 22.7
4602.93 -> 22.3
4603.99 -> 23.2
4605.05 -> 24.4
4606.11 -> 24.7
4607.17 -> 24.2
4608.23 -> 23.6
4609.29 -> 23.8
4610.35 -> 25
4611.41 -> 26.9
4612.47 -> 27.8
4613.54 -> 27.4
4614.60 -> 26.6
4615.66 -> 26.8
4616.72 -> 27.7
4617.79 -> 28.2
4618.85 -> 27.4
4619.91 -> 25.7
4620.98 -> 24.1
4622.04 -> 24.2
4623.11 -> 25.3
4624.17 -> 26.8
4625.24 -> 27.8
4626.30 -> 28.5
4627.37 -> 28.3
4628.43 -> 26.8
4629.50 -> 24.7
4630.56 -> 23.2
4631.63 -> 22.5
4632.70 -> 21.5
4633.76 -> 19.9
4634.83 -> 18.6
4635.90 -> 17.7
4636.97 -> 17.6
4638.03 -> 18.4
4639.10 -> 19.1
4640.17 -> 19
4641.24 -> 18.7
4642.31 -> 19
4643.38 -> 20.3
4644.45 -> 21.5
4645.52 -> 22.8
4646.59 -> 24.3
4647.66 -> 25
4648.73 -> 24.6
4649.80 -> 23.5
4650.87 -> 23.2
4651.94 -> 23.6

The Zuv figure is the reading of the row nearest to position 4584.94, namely 28.5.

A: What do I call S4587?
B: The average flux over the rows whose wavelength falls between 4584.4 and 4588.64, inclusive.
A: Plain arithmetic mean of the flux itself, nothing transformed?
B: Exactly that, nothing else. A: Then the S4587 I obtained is 26.1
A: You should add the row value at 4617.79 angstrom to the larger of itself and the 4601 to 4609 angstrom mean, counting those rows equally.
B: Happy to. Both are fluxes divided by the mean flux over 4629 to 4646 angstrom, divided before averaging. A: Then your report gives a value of 2.78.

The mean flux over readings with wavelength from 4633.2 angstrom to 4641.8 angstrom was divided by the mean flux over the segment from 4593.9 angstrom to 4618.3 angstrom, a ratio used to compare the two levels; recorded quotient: 0.74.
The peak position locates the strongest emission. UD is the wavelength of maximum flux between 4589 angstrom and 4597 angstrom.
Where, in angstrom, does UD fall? 4596.57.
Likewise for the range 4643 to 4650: 4647.66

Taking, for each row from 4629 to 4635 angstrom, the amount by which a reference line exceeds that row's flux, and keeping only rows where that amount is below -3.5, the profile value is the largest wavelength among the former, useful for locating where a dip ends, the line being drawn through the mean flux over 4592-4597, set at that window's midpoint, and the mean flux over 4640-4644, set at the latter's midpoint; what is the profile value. 4629.50 angstrom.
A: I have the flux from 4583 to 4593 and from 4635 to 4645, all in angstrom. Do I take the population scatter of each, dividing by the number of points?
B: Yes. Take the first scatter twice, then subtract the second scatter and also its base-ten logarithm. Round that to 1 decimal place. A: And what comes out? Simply 3.8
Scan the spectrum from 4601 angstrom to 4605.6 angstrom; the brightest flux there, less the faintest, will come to 2.1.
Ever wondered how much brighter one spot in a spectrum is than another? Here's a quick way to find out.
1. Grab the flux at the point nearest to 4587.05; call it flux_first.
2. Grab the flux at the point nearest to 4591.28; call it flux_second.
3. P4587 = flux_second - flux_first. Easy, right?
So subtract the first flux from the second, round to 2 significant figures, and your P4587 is -2.7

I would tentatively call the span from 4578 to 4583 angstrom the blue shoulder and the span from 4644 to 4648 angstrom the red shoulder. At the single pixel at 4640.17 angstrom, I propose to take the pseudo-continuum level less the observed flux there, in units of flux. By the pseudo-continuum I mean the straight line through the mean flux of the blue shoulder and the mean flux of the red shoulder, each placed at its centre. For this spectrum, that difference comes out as 4.7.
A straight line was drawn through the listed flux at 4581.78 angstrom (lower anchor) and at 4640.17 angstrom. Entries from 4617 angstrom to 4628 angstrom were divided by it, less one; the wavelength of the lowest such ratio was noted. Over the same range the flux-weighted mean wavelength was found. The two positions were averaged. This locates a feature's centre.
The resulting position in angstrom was 4621.8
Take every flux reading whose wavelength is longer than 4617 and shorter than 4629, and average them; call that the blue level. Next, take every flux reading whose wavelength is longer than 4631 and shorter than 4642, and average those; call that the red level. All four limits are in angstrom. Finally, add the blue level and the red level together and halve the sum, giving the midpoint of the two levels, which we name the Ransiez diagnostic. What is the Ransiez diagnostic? 23.0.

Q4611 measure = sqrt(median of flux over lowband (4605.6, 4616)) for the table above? 5.08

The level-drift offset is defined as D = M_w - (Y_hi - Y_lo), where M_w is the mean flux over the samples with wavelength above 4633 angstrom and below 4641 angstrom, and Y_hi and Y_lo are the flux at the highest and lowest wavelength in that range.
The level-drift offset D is 20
